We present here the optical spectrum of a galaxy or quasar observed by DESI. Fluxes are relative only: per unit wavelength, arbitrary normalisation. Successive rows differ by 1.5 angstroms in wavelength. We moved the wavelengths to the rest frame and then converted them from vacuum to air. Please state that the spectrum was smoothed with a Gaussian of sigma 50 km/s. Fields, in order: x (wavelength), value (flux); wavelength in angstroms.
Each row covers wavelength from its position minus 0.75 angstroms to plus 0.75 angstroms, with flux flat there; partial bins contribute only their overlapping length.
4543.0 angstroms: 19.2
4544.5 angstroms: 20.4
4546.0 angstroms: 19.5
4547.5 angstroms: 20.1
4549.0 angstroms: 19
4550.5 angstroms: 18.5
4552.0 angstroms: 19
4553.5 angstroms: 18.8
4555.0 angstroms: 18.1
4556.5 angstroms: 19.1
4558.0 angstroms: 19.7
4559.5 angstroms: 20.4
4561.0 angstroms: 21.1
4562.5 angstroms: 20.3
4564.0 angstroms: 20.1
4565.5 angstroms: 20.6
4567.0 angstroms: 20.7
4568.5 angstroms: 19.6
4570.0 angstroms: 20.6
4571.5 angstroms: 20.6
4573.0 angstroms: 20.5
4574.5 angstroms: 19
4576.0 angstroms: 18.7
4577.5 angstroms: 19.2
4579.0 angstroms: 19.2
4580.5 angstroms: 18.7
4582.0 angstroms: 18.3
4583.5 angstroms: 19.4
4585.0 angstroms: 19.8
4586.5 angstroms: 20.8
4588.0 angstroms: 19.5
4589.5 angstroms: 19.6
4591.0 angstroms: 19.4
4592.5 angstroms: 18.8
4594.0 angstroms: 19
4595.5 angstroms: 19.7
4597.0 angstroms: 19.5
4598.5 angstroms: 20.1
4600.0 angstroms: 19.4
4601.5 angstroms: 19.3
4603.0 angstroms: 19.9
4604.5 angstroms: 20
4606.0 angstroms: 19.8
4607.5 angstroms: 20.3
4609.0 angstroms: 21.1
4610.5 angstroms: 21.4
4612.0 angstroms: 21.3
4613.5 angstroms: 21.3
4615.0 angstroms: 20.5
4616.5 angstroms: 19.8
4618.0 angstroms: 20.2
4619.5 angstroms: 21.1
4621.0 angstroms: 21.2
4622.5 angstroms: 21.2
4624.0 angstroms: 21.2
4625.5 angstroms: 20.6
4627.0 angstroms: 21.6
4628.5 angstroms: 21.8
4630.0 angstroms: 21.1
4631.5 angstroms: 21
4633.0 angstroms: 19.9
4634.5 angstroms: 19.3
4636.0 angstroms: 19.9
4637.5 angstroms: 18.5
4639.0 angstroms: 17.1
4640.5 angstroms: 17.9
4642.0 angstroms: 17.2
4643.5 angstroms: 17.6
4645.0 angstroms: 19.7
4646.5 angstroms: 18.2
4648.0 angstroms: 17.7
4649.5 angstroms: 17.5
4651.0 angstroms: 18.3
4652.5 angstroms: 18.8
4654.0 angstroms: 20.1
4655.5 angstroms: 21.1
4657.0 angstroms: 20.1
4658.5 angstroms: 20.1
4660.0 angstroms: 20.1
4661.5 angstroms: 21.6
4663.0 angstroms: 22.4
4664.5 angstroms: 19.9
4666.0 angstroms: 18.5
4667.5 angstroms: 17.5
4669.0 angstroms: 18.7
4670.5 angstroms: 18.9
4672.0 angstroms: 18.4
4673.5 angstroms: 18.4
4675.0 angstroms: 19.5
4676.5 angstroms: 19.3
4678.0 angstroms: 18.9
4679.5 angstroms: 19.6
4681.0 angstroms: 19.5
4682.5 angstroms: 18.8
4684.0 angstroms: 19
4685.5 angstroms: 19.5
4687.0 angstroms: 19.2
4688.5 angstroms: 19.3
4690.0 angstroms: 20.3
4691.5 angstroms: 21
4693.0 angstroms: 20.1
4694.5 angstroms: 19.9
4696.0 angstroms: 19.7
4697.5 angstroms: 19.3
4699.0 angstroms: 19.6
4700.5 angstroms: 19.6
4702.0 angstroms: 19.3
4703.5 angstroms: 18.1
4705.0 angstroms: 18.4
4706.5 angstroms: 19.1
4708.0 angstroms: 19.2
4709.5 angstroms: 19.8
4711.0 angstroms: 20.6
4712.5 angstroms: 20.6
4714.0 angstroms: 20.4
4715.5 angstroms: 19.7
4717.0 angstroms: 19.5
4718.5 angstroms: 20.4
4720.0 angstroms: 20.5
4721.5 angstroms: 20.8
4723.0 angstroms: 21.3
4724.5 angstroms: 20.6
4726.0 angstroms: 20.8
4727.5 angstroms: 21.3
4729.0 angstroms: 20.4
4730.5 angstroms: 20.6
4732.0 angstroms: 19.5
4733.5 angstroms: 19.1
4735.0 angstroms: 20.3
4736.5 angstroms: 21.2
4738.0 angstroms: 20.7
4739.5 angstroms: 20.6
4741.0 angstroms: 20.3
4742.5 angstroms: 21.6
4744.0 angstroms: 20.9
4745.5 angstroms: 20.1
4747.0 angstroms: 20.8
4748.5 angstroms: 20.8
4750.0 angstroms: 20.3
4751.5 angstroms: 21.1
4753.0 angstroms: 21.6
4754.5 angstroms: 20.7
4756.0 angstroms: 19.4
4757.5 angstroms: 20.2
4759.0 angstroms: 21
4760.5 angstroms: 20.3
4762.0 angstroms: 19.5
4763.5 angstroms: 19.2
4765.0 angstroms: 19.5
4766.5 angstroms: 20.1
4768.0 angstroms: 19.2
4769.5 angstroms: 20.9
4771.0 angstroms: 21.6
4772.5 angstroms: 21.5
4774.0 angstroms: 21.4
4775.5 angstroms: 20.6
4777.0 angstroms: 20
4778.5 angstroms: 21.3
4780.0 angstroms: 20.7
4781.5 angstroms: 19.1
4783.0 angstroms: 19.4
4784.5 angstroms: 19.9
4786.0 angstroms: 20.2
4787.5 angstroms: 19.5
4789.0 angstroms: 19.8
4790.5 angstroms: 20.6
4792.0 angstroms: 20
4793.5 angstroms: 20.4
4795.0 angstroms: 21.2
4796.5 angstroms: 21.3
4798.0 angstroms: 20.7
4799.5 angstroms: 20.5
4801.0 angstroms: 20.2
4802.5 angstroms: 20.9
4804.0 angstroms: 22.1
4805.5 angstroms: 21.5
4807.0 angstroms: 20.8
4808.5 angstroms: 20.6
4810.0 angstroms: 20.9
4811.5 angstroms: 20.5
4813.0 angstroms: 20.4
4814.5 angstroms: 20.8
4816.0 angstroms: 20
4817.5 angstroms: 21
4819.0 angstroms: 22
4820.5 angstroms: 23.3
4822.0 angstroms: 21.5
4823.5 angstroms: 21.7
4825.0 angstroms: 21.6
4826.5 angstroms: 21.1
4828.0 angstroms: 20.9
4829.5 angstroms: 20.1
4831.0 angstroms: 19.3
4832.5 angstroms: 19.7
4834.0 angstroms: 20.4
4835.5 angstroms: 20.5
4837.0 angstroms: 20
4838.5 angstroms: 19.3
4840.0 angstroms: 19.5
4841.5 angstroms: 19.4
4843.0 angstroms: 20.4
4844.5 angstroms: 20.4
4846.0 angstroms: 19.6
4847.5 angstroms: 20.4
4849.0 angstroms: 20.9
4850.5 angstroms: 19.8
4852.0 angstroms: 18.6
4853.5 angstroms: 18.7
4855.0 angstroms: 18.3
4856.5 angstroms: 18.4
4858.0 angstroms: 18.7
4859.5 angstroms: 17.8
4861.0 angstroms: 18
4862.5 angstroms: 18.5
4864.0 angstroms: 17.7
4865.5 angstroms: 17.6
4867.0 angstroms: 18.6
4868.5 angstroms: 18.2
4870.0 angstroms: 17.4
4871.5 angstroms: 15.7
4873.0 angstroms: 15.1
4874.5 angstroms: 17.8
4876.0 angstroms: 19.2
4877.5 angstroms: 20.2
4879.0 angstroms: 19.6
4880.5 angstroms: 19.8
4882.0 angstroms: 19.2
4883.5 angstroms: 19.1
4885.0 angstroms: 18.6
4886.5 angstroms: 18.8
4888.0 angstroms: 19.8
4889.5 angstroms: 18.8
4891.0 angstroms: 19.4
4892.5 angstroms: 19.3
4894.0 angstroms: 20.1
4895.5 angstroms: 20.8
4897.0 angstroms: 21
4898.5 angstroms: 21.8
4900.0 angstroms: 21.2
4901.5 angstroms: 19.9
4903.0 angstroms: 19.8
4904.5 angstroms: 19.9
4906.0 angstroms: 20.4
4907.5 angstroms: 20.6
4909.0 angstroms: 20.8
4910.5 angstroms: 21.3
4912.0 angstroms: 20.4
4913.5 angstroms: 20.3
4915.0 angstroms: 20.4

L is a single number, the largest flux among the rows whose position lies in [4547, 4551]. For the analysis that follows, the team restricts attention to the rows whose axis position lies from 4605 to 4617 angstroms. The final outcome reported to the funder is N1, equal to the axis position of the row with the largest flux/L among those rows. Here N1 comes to 4610.5 angstroms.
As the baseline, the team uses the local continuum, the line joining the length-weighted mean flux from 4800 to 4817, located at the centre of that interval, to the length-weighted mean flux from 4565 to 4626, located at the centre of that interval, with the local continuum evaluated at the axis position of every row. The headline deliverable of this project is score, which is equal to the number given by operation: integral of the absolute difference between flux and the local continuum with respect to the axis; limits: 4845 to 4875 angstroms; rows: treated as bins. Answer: 80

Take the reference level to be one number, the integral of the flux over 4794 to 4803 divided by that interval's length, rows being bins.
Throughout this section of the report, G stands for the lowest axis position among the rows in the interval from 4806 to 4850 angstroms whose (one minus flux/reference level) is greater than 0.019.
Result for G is 4816.0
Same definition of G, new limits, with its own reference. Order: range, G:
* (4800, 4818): 4801.0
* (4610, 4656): 4616.5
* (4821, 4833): 4829.5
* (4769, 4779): 4777.0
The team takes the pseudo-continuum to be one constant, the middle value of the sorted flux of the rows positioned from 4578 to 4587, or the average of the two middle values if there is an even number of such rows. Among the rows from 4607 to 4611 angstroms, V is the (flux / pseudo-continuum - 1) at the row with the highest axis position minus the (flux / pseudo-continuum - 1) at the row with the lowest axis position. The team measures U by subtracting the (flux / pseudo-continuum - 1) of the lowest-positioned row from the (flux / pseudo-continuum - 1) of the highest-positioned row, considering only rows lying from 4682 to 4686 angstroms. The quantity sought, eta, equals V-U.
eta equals 0.021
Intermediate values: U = 0.04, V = 0.06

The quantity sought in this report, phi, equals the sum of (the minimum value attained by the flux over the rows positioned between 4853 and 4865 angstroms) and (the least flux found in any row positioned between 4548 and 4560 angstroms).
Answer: 35.8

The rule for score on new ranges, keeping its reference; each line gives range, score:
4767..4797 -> 21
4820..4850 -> 26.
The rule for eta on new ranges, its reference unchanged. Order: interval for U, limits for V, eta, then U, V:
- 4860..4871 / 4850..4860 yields -0.073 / -0.03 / -0.10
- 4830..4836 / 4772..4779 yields -0.073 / 0.06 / -0.01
